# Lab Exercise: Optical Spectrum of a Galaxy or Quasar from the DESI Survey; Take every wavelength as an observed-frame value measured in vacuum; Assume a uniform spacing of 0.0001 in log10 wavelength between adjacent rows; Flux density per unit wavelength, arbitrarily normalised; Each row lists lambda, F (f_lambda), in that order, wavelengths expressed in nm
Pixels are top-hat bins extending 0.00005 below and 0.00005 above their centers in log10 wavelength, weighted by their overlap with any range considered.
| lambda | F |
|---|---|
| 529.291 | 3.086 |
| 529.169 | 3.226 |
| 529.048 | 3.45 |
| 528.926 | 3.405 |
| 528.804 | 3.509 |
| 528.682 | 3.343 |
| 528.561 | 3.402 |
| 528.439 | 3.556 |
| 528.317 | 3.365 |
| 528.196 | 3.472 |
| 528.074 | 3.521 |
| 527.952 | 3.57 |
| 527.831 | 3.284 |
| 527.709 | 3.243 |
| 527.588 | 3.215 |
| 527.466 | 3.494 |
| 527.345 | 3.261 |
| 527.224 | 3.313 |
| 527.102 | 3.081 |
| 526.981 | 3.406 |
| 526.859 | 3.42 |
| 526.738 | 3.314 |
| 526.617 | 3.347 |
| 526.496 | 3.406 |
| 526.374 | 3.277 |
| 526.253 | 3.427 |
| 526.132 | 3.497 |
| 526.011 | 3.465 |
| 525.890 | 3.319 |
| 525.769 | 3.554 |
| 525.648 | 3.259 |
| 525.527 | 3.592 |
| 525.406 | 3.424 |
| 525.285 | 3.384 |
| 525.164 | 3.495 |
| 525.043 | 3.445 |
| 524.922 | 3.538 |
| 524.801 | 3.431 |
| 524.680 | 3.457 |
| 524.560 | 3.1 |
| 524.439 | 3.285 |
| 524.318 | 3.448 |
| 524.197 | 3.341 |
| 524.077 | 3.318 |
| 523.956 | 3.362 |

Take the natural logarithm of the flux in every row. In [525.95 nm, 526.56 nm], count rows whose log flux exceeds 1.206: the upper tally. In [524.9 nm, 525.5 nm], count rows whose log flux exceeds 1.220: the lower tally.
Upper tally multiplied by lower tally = 16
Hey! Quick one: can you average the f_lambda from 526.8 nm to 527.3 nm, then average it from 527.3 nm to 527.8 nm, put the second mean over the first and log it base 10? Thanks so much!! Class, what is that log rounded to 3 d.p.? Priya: 0.000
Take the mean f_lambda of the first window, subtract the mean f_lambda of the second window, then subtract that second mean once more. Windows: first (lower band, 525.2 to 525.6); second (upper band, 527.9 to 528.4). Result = -3.50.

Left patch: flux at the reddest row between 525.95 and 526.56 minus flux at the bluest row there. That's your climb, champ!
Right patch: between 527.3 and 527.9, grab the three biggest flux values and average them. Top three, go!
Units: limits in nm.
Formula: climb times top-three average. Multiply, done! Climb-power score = -0.2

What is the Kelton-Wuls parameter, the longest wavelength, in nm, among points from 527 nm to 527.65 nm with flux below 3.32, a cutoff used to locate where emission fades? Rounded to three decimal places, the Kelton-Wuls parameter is 527.588 nm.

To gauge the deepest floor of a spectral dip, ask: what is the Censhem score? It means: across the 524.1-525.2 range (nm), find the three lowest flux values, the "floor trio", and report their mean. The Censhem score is 3.24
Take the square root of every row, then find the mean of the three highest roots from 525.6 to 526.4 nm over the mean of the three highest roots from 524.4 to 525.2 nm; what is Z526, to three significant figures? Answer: 1.00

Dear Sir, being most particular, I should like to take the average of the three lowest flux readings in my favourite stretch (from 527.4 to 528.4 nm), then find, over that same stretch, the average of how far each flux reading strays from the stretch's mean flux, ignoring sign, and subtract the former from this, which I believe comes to -3.13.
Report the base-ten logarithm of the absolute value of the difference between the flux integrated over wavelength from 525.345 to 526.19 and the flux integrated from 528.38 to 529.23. -2.0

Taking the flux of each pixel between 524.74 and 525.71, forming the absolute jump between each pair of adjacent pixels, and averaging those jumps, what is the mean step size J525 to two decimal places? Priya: 0.13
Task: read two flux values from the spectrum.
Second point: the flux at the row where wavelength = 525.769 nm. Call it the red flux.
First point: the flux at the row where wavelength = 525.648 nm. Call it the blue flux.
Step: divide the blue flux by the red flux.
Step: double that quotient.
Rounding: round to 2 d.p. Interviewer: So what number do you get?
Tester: 1.83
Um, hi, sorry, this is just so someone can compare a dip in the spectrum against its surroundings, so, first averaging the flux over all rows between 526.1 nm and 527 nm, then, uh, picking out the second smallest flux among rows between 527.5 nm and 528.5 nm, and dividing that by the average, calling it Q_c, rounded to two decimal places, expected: 0.96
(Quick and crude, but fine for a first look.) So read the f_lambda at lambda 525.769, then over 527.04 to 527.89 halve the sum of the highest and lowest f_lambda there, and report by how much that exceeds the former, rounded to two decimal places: -0.27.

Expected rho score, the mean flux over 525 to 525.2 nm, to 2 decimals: 3.47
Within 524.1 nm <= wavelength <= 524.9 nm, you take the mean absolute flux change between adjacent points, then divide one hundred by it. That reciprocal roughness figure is 597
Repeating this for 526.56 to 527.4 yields 787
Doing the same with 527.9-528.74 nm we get 985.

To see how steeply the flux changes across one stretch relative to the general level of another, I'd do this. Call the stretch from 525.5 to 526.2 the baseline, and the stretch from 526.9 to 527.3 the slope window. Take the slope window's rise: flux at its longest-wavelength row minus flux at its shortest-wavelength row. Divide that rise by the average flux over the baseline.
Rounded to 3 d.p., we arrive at -0.027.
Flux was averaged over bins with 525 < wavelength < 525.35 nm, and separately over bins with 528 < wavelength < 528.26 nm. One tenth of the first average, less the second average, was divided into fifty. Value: -15.9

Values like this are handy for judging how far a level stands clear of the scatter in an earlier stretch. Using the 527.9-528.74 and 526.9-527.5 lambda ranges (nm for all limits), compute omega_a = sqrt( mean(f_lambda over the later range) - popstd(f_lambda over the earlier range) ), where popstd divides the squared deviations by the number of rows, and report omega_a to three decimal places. 1.822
